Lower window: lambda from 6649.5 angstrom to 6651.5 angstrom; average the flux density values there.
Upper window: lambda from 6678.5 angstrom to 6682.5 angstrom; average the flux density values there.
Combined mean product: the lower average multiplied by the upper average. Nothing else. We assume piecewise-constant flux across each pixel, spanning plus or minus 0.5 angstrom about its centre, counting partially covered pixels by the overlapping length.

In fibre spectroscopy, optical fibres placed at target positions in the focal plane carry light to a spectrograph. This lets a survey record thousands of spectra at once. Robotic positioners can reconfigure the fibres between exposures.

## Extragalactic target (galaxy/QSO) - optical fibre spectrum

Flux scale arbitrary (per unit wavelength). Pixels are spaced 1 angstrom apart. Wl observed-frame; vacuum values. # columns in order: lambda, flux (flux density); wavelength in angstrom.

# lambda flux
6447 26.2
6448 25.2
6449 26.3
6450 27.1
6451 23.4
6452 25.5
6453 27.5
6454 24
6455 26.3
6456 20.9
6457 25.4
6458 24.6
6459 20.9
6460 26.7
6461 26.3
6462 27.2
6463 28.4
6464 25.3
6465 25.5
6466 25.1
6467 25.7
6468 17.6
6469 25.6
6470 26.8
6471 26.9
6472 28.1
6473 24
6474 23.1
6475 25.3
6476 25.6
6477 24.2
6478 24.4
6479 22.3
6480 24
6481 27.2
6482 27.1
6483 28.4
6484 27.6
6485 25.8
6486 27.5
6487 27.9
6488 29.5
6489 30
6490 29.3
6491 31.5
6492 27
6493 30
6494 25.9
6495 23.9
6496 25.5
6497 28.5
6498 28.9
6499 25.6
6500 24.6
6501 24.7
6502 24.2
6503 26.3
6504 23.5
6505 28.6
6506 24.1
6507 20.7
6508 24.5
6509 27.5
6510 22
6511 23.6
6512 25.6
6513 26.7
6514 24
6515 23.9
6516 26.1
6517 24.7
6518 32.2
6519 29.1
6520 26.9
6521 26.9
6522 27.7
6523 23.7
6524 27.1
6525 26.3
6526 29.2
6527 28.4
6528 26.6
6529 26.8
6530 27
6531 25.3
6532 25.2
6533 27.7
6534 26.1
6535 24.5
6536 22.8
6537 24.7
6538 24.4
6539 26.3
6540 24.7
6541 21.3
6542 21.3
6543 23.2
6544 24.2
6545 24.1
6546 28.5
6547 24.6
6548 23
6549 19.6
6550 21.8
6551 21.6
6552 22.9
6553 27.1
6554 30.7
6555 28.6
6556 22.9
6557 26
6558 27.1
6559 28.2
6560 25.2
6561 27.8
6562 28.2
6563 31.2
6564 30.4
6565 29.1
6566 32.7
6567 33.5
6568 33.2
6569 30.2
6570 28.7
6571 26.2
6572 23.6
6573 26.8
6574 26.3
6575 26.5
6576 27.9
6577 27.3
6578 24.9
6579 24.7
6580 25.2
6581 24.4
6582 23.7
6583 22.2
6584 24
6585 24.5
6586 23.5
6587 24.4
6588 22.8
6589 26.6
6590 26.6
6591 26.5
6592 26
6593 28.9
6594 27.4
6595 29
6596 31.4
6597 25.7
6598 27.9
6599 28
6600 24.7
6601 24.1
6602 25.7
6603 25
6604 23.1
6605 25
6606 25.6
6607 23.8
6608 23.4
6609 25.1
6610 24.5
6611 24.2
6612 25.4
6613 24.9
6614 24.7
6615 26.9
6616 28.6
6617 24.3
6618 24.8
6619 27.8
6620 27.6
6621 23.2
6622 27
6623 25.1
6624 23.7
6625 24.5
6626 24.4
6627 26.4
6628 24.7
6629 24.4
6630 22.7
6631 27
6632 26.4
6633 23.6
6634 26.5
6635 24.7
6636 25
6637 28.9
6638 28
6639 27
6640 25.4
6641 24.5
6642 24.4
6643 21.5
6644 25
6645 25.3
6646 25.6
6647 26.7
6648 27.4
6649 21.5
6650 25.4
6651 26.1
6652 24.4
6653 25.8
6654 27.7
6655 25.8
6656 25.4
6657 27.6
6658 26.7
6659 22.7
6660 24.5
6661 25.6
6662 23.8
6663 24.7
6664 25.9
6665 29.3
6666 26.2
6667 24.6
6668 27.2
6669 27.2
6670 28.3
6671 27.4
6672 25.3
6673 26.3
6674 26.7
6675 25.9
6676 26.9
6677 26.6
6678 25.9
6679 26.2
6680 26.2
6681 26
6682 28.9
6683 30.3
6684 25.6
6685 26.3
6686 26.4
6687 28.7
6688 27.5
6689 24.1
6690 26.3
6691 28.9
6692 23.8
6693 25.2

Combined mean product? 691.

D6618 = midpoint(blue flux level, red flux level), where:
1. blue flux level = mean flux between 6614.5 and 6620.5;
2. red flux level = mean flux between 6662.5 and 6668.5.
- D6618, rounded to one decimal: 26.5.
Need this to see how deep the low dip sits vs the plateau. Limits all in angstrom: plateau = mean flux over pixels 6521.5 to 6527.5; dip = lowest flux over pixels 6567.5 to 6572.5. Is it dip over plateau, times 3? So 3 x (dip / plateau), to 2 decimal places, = 2.62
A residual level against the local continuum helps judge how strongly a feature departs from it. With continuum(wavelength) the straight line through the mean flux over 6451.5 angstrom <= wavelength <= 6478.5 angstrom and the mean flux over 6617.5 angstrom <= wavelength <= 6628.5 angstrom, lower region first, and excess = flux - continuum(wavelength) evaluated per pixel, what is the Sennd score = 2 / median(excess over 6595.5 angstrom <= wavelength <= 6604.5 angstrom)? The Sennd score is 6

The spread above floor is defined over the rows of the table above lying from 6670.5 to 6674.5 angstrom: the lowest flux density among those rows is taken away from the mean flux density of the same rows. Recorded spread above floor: 1.1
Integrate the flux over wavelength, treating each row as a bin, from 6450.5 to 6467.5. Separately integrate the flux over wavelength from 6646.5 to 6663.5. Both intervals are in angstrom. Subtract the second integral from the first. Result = -3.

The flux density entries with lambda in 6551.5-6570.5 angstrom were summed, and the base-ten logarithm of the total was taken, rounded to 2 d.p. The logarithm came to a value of 2.74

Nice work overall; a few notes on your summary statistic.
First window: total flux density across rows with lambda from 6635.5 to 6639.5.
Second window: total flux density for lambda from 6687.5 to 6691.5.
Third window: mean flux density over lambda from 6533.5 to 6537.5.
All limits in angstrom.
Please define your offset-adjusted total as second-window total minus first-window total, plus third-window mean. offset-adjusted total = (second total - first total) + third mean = 22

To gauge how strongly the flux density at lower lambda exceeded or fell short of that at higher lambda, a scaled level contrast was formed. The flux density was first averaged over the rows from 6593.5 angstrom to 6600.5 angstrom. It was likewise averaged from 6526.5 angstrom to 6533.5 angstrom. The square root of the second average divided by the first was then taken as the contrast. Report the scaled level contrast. 0.98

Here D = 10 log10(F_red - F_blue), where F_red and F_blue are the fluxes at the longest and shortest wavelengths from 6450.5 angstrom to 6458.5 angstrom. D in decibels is 1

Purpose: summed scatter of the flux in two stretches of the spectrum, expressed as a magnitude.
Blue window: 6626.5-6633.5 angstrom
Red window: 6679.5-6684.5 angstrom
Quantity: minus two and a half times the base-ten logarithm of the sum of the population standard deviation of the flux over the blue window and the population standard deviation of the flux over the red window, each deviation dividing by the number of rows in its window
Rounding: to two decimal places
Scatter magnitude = -1.31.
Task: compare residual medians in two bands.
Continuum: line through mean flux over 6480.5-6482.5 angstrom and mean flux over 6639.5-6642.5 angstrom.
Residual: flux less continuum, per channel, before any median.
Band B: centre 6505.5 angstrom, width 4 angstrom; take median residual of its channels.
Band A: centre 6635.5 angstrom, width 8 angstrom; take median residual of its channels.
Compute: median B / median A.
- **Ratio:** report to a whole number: -2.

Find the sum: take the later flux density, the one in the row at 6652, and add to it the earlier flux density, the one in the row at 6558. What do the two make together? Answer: 51.5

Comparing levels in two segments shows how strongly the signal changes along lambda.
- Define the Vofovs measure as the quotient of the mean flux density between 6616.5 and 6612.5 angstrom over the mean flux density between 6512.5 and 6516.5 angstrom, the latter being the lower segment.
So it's 1.04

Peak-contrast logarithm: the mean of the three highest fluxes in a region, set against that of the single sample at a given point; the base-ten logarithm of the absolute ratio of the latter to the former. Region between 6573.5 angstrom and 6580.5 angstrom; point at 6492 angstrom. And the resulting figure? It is 0.00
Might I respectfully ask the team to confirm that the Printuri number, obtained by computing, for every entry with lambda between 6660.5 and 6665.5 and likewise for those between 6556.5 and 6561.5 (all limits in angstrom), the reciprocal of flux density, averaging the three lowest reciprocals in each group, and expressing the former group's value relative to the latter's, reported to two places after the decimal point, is 1.03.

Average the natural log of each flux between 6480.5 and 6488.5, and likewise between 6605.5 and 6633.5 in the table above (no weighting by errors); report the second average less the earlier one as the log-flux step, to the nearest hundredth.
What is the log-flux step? -0.09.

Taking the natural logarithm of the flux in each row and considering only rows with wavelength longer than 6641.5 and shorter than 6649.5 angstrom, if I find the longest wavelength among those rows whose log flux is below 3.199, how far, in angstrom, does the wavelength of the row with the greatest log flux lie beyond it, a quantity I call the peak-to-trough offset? -1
